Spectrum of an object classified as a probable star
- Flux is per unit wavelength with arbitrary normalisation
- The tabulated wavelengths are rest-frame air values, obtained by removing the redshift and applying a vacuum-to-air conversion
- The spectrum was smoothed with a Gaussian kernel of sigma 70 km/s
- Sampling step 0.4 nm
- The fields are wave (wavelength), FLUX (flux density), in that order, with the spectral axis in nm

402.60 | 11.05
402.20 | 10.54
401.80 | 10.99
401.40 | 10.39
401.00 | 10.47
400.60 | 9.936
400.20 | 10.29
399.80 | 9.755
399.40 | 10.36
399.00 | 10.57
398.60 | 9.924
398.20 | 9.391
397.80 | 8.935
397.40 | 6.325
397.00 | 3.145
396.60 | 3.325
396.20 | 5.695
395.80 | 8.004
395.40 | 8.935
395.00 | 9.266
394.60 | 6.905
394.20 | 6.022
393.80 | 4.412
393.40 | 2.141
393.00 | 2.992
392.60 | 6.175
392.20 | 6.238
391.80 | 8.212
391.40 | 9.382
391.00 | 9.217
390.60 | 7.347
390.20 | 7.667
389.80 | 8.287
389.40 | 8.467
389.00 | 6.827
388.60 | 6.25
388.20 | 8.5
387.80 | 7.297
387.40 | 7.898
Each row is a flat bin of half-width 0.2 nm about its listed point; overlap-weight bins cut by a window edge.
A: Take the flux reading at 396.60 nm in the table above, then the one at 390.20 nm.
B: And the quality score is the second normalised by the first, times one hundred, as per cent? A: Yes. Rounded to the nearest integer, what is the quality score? 231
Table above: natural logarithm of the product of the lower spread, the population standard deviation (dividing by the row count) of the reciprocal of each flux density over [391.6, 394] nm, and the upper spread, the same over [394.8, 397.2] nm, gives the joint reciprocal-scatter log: -4.6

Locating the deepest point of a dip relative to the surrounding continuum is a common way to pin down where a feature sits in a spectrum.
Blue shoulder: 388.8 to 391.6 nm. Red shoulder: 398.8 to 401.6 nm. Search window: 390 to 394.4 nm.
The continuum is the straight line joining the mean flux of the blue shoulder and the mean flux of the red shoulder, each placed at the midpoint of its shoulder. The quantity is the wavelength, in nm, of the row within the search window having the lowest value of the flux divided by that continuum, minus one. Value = 393.40 nm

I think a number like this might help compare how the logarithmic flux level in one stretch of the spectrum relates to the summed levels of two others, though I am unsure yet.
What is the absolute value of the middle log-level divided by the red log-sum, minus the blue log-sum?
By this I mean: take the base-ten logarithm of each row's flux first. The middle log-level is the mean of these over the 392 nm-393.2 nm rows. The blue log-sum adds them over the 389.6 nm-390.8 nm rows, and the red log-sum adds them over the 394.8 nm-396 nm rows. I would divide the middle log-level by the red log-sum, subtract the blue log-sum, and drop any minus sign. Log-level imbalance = 2.43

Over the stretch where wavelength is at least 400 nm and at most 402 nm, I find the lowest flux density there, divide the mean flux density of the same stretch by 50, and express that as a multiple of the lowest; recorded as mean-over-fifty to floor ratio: 0.0210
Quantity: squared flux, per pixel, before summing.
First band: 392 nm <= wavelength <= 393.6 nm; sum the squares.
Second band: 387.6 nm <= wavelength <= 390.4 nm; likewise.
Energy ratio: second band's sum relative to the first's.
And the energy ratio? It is 4.5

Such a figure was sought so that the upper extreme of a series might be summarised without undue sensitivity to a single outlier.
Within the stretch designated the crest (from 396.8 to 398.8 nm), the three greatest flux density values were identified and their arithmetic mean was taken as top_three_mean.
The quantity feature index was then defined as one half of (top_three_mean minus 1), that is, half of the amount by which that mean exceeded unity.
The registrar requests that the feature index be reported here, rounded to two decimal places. 4.21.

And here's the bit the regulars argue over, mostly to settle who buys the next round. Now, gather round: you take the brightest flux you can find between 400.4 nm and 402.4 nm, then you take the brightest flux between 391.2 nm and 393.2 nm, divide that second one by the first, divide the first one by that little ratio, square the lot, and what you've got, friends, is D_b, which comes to 166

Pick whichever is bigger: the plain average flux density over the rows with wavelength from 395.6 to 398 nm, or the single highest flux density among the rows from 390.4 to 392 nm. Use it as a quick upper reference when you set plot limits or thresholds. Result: 9.4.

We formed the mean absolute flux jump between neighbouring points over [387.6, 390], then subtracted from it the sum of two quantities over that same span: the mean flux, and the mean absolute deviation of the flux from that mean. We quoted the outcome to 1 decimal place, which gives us -7.2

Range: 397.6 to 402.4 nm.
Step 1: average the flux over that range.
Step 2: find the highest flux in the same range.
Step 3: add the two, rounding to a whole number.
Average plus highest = 21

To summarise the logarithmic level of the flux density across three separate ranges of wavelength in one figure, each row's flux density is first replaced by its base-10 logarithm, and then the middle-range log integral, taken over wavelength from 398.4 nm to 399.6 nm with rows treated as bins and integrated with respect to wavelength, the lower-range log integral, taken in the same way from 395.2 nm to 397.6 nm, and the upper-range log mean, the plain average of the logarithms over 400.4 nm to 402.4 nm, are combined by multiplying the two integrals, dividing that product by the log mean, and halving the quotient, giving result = 1.06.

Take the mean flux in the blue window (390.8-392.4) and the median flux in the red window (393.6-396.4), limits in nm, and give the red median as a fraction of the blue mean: 0.8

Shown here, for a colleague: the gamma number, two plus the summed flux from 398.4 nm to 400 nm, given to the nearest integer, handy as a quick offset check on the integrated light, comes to 43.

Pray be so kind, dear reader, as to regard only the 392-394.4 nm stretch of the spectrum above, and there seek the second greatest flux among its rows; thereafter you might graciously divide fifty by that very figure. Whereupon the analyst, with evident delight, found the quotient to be 8.1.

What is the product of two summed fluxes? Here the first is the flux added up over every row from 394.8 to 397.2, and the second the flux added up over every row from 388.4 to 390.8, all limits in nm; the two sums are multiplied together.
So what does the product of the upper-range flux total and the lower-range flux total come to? 1721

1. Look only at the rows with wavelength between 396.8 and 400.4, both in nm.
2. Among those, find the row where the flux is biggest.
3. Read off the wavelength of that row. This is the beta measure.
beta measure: 399.00 nm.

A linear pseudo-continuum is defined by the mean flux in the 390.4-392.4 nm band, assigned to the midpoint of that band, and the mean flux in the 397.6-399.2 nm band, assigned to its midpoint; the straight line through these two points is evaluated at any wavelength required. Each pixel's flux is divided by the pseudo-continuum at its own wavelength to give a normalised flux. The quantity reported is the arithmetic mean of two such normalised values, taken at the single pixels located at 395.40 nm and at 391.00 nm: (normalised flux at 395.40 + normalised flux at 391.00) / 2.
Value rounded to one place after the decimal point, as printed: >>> 1.1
